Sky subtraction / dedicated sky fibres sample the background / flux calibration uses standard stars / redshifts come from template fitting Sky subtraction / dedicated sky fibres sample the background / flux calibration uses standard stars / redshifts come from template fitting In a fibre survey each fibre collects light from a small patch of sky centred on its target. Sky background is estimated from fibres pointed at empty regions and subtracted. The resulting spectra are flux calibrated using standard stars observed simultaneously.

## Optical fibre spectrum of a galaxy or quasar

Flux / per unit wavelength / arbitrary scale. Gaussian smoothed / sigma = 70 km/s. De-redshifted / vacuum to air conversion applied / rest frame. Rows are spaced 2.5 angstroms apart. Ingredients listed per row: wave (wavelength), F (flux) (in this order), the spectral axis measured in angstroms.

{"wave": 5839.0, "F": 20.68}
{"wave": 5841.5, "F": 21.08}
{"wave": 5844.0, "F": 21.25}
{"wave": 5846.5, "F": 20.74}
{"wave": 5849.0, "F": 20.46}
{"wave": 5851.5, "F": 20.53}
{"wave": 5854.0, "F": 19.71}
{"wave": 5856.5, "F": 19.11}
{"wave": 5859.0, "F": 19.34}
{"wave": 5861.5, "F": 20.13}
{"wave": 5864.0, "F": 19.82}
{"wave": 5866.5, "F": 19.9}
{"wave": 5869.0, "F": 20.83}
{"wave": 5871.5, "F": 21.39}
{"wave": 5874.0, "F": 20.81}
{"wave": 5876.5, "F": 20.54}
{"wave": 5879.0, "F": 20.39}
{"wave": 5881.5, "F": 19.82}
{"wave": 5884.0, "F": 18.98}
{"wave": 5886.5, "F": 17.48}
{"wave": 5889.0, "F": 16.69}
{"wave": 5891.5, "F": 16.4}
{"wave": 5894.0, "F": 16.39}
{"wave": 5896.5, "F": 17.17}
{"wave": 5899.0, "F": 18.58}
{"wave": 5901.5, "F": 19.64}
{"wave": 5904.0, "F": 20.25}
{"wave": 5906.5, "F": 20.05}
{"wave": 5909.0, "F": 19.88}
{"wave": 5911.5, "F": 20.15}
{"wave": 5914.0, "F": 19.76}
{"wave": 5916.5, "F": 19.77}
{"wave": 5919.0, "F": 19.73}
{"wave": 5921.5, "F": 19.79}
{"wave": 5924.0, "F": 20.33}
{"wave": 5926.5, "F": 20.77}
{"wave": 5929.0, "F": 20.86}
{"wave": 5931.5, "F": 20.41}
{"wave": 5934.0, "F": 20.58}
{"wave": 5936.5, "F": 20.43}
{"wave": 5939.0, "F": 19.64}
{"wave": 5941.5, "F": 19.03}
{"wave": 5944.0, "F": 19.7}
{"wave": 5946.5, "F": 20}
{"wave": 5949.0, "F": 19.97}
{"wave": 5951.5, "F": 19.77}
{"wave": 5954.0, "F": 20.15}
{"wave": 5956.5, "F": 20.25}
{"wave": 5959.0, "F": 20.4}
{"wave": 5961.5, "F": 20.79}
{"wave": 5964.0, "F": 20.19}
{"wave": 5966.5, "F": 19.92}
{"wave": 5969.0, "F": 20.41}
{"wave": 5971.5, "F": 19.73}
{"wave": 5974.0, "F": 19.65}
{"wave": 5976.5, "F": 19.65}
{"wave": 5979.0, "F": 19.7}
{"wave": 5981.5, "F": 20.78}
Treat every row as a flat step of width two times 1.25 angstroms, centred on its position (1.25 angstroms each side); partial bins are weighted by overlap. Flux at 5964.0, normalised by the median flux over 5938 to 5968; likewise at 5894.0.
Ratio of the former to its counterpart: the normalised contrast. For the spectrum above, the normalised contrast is 1.23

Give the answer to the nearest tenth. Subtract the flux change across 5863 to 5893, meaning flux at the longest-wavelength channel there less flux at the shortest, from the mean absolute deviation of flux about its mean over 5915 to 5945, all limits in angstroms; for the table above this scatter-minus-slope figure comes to 3.9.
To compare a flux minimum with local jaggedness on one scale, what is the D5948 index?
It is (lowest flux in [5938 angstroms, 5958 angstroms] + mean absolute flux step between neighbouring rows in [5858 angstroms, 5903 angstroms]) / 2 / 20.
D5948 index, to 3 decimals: 0.492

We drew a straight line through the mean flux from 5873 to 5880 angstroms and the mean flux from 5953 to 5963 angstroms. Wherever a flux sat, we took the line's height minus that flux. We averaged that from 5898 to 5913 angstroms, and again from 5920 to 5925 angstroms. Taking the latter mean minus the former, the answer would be -0.3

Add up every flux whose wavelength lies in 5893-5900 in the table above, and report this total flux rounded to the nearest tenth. 52.1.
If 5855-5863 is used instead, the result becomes 58.6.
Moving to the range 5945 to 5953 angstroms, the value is 59.7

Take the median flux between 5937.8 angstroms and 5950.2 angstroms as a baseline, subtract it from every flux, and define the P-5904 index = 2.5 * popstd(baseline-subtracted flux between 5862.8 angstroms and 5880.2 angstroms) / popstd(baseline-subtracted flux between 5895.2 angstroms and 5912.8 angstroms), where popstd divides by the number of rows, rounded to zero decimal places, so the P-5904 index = 1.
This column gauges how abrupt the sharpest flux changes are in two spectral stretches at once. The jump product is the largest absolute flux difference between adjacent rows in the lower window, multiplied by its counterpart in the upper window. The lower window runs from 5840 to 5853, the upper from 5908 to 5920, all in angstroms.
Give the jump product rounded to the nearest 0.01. 0.20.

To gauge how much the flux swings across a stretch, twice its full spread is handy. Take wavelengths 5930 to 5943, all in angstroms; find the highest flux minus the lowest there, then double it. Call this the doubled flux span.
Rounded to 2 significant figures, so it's 3.1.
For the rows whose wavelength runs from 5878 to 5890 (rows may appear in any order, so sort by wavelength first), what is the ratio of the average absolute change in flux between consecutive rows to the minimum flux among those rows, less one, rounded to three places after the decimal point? -0.945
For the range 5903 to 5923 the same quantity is -0.992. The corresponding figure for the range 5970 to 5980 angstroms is -0.998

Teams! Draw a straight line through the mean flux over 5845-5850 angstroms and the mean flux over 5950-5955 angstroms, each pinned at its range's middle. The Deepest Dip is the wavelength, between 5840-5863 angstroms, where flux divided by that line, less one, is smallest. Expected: 5856.5 angstroms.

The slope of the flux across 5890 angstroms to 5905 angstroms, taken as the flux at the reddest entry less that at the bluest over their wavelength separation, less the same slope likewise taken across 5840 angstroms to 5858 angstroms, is 0.44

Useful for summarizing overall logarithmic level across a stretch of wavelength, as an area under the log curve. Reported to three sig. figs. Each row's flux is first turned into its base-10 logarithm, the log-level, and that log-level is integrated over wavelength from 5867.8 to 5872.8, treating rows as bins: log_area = 6.62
